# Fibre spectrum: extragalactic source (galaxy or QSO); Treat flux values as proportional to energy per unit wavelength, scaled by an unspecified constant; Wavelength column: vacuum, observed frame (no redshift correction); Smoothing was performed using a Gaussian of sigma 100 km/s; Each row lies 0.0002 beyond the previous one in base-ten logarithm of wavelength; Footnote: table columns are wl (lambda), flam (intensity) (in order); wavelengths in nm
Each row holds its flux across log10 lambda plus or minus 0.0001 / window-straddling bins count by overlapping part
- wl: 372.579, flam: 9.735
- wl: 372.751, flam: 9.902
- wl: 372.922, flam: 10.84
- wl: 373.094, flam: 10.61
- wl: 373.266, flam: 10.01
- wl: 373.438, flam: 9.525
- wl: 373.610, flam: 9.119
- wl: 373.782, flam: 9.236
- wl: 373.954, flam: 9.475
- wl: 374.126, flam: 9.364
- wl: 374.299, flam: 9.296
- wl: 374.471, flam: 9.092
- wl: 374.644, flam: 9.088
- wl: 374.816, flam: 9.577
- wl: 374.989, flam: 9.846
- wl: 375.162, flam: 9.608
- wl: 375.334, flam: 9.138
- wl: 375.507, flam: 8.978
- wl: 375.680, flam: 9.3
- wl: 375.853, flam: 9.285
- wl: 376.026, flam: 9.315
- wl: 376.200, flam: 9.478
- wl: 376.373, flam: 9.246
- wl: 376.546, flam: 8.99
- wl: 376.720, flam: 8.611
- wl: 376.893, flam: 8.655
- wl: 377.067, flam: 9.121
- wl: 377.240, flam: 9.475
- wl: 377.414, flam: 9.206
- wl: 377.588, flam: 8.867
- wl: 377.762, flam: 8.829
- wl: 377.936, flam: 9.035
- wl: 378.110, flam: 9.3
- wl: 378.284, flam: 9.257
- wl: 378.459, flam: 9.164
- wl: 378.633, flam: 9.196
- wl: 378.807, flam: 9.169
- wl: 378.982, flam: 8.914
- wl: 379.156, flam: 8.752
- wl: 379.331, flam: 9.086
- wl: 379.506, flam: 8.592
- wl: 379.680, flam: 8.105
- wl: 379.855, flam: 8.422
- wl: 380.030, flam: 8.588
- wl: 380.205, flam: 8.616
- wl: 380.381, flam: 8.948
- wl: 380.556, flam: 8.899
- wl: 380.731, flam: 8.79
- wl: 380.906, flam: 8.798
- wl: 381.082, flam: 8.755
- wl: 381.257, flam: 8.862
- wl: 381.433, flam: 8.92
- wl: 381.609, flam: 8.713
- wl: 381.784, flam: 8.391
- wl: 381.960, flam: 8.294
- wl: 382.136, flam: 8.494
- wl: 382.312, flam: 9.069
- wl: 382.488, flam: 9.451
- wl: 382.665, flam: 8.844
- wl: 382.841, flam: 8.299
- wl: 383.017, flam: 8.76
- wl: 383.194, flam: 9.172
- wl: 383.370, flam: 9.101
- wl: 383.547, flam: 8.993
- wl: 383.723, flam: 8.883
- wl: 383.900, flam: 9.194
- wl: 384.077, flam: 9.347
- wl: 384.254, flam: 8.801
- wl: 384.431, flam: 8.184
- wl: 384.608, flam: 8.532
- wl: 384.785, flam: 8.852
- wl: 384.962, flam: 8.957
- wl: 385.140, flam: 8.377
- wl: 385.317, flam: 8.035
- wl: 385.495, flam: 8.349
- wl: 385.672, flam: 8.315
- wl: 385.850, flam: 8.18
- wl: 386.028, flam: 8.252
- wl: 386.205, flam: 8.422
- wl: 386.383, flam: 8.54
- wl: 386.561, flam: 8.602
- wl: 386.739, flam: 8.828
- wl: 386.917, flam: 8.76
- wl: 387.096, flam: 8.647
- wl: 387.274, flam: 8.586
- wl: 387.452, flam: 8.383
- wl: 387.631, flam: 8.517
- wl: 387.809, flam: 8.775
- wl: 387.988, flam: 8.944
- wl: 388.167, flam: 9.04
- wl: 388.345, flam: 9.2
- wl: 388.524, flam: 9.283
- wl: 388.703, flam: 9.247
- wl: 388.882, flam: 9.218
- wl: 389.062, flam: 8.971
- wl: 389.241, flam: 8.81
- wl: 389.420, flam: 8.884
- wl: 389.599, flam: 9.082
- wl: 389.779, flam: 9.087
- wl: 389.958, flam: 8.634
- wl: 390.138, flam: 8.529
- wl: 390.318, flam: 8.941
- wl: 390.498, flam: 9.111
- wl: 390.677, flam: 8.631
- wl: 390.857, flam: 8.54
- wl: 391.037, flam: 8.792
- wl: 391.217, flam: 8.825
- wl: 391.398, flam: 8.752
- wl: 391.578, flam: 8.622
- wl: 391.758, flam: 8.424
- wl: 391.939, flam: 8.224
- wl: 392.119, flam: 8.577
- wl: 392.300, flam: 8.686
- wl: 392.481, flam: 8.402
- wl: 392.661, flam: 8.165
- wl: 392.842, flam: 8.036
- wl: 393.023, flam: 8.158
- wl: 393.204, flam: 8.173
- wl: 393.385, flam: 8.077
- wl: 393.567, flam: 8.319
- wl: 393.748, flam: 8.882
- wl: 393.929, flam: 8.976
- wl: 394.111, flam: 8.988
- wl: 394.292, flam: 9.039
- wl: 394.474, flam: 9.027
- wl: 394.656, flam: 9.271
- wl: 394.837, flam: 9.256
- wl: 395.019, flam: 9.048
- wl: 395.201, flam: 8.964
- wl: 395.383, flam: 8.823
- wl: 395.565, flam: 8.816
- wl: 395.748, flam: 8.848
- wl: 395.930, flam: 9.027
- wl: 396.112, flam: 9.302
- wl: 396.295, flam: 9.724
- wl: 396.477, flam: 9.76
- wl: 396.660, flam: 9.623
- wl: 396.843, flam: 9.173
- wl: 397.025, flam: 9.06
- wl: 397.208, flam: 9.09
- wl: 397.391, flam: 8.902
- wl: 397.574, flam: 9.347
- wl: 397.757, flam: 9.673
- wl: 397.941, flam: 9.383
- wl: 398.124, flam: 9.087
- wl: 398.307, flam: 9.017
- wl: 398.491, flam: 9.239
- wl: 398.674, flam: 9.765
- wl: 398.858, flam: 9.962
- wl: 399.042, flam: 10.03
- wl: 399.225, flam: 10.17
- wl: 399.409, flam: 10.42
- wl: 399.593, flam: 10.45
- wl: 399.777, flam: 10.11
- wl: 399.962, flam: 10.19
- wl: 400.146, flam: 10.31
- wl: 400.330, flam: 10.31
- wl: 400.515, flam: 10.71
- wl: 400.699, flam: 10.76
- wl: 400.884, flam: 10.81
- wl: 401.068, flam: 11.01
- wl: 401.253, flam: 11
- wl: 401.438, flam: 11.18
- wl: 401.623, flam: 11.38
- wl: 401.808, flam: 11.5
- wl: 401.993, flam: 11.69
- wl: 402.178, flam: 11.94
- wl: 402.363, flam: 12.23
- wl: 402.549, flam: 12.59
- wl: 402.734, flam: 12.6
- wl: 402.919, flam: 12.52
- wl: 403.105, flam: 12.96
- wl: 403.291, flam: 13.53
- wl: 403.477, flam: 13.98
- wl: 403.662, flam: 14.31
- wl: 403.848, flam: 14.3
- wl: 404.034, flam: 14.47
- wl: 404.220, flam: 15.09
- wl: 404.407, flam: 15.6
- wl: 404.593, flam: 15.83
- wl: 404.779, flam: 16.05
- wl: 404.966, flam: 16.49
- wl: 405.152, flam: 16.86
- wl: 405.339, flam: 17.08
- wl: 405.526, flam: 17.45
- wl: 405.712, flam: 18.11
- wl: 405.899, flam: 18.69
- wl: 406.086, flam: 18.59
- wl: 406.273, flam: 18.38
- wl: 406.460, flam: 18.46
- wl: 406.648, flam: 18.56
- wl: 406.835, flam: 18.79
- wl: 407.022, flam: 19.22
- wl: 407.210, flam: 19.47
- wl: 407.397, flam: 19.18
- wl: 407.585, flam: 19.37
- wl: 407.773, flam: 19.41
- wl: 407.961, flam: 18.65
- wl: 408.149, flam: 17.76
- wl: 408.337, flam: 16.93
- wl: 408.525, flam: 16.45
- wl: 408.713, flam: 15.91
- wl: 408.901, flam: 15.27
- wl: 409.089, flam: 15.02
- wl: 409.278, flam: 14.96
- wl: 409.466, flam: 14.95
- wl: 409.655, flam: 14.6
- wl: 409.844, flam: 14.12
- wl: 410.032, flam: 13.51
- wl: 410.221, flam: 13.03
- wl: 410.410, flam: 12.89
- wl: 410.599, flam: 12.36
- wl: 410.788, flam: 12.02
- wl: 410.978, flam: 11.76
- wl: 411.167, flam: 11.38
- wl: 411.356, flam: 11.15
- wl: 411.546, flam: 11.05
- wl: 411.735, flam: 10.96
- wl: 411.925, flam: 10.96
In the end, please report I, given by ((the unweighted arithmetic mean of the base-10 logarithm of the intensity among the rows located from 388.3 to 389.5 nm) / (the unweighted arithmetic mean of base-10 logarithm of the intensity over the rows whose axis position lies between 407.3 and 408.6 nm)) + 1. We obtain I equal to 1.8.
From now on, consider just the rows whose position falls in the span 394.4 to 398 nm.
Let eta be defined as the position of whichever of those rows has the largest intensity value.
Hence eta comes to 396.477 nm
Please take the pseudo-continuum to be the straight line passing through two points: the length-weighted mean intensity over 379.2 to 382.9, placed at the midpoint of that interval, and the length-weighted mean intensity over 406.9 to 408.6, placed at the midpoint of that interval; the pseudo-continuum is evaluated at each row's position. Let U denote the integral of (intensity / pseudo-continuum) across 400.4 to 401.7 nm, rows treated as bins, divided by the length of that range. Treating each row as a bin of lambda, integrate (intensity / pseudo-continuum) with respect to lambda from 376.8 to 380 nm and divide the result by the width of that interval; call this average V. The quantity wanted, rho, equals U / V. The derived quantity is 0.59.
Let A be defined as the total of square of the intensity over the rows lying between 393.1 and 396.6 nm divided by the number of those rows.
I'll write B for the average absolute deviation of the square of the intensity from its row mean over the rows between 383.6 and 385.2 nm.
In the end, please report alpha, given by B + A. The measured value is 85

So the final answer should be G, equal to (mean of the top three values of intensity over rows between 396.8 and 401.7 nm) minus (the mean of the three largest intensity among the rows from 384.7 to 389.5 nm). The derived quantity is 1.9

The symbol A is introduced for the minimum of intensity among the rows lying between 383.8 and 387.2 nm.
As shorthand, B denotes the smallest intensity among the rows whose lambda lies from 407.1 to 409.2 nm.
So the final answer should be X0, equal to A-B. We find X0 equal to -7.0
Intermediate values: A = 8.035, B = 15.02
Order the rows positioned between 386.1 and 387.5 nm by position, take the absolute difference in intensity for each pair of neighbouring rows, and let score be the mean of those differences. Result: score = 0.12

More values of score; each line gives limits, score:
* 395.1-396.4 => 0.18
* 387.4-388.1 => 0.19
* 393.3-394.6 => 0.16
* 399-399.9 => 0.19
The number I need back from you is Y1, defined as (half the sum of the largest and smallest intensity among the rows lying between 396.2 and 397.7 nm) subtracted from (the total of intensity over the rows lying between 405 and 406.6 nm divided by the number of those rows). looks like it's 8.6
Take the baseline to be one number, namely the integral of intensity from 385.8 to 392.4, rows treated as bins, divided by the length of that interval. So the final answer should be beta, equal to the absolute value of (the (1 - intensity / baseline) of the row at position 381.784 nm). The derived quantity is 0.041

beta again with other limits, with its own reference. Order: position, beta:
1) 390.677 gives 0.013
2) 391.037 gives 0.005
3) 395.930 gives 0.032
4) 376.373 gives 0.057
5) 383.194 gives 0.049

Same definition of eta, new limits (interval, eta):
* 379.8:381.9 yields 380.381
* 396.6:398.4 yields 397.757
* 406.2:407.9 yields 407.210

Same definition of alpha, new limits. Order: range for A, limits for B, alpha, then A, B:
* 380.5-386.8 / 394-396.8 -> 81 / 76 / 4.8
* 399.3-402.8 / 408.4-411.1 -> 159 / 124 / 35.0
